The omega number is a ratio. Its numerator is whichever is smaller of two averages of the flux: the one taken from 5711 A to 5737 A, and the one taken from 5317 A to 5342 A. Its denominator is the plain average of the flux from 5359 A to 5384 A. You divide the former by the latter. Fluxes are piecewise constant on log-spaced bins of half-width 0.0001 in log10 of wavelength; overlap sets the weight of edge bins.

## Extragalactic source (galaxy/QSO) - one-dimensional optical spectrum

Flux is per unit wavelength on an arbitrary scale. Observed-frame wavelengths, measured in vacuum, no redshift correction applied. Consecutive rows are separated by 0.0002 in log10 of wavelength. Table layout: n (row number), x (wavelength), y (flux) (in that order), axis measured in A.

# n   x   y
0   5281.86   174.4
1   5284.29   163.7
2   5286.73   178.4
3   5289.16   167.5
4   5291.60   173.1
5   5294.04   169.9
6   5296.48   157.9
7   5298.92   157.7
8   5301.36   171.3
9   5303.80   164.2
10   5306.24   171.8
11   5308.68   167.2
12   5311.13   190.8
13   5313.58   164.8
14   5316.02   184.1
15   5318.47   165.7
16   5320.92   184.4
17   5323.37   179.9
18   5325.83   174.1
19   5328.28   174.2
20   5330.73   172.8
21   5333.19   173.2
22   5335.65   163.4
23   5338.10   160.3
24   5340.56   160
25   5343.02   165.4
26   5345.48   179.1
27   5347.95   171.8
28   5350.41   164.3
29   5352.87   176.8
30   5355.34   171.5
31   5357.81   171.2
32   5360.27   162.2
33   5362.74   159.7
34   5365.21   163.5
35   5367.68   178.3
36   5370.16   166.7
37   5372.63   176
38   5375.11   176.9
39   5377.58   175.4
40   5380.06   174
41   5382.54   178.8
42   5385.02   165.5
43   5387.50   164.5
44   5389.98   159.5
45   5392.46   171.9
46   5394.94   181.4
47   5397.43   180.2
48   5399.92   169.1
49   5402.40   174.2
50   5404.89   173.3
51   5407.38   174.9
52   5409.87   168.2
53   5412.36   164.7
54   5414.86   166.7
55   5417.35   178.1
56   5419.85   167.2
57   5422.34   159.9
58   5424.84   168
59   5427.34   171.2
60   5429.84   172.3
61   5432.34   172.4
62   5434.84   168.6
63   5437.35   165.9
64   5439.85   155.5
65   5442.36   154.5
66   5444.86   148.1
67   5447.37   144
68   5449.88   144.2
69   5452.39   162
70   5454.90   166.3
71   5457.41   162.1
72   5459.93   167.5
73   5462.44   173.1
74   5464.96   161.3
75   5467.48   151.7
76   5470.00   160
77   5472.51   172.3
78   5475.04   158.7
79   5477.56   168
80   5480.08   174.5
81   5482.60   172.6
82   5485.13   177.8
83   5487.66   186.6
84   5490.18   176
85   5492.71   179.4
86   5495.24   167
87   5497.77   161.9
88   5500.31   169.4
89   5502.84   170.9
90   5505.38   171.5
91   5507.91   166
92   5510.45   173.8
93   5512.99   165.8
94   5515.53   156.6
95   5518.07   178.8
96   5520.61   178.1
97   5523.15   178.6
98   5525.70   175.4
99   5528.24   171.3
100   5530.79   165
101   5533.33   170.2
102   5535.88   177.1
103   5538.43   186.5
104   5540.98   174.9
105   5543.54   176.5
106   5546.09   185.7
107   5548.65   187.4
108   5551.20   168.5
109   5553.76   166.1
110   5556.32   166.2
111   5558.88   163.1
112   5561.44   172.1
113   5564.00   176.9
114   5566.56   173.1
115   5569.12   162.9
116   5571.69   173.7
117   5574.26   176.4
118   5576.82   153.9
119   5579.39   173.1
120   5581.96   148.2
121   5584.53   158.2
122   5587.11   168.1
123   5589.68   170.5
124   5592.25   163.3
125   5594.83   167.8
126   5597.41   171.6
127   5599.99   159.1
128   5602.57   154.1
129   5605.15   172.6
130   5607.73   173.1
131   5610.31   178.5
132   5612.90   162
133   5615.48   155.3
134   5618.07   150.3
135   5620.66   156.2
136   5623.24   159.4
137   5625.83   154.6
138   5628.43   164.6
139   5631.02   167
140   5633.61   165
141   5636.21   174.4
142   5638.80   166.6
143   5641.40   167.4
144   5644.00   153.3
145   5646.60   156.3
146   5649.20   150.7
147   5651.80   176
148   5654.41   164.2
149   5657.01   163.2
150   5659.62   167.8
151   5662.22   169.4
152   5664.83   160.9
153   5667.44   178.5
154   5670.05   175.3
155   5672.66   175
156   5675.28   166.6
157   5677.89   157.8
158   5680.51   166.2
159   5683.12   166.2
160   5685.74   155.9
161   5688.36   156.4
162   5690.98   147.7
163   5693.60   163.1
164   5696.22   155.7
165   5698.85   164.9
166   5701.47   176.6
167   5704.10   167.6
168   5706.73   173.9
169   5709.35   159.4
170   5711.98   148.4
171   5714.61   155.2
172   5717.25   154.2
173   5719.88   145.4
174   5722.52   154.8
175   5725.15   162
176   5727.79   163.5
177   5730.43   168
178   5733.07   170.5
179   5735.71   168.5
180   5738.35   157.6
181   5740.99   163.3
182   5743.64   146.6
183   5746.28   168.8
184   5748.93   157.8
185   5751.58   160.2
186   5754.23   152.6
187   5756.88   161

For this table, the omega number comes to 0.93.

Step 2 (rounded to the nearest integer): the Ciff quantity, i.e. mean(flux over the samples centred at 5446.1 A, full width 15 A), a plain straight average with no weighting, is 151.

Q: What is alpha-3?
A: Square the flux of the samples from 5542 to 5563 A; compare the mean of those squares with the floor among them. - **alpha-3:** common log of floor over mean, -0.053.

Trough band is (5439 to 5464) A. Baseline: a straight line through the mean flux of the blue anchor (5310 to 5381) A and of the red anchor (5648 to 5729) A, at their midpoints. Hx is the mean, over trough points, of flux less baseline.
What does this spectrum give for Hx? -11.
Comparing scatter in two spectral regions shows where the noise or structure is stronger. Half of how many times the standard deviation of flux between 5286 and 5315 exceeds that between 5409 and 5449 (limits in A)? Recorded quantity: 0.48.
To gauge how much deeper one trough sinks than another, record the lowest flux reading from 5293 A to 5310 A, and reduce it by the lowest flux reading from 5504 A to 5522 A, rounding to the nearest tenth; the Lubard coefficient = 1.1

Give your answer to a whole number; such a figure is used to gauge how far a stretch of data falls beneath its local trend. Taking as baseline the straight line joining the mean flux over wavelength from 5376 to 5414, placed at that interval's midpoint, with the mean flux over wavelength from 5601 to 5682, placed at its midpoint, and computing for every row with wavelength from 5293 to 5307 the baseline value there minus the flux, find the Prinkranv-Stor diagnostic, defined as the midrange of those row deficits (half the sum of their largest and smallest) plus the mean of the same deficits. 19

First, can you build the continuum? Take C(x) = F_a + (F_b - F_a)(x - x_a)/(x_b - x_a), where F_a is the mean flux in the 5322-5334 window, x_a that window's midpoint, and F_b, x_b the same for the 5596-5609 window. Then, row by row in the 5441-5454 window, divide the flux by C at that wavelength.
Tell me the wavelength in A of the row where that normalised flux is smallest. 5447.37 A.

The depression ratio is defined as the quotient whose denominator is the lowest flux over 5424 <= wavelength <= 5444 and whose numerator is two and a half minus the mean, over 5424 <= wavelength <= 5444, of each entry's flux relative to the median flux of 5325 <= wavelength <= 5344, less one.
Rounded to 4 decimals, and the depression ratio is 0.0163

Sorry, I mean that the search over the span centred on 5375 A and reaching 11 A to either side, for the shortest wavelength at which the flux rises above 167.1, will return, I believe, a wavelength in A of 5367.68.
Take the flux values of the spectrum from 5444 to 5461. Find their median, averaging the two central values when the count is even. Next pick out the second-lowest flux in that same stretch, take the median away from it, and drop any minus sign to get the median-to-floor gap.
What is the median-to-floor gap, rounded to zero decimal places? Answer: 18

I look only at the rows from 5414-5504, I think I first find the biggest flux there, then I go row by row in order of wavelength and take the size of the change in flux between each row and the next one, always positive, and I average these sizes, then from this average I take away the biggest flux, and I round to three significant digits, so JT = -180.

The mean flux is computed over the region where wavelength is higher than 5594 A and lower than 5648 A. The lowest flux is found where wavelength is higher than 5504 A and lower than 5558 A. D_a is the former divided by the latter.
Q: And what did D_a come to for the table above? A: 1.04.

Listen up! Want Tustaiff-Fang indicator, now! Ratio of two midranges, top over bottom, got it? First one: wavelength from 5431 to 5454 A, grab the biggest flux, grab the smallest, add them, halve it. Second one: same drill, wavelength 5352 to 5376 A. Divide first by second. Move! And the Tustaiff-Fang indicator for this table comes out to 0.94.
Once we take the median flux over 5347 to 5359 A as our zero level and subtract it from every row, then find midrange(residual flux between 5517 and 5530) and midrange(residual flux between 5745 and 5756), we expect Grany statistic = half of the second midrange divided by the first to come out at -1.5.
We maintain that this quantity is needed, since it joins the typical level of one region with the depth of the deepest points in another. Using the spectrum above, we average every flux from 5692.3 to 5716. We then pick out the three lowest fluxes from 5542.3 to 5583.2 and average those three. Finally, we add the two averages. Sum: 318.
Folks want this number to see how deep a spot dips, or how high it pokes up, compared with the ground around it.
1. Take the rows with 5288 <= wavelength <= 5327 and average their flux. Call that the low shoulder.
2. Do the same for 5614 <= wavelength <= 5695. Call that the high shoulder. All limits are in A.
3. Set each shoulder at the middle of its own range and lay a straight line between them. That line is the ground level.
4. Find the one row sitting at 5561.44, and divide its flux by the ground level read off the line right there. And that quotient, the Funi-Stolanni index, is 1.04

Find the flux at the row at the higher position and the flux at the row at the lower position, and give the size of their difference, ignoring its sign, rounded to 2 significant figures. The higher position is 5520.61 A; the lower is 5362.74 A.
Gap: 18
